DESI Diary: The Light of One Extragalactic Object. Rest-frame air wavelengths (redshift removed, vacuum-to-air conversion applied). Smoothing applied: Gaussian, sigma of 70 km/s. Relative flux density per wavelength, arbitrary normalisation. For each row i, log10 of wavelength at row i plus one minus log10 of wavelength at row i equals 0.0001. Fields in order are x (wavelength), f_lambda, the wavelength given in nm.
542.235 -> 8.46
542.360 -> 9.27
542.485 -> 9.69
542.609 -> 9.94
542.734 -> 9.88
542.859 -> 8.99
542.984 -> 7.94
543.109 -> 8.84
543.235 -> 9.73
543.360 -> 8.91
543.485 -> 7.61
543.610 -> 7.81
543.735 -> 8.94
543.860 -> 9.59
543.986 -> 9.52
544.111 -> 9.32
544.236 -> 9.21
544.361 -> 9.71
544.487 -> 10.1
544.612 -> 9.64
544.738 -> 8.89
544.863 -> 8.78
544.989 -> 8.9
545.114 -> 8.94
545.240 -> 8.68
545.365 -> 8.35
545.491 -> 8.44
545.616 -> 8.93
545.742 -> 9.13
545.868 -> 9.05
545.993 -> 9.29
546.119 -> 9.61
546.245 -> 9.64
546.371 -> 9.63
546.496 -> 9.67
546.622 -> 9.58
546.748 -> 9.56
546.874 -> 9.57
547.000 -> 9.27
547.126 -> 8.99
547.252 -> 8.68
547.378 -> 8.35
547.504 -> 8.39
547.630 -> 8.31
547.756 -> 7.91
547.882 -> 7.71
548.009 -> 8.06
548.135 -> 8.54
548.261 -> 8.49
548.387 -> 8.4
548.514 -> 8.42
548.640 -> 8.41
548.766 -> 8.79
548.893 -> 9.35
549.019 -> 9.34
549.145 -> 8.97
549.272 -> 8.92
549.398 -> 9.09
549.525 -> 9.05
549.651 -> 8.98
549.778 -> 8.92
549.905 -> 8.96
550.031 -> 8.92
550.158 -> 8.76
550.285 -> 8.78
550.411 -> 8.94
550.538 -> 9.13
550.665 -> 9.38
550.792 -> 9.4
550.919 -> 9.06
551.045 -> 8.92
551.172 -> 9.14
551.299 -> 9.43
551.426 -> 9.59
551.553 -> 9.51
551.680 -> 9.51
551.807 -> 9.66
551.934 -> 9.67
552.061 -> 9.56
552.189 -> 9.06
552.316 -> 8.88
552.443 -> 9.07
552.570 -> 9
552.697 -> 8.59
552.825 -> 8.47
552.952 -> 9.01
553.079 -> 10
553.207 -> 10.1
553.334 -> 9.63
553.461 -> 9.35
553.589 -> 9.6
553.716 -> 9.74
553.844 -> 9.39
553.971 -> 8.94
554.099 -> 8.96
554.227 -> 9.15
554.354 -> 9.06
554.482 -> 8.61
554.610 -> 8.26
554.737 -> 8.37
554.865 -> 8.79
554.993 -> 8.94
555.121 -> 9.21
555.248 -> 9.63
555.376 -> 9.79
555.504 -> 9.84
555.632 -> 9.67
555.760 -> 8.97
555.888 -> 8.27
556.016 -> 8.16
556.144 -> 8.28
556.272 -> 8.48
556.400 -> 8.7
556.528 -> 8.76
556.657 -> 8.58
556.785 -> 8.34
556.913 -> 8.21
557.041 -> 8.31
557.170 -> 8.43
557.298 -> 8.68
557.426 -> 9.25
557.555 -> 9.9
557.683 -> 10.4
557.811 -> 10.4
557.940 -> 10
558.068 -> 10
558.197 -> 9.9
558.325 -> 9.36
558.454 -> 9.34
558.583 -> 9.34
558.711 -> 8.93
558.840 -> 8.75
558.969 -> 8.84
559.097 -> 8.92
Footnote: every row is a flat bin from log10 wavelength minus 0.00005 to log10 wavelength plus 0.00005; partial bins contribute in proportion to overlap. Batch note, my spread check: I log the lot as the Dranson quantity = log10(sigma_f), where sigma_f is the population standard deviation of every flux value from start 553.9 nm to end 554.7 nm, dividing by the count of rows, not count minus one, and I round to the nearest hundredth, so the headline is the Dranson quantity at -0.52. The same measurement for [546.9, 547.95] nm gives -0.31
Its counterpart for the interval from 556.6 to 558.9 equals -0.15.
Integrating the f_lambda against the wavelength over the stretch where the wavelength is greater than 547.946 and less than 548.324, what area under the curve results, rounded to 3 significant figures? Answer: 3.17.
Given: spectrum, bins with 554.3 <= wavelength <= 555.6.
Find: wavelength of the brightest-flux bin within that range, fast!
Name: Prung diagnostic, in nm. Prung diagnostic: 555.504 nm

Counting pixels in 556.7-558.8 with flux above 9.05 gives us 10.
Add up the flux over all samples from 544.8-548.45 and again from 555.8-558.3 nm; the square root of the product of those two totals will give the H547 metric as 210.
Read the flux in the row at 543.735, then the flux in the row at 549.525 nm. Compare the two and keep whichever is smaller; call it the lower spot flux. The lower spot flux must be 8.9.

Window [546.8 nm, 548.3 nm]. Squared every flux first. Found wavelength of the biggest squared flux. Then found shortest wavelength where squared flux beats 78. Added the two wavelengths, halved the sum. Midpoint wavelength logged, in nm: 546.87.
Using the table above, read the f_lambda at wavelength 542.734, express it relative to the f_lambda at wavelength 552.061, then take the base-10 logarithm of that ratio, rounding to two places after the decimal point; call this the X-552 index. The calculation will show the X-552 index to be 0.01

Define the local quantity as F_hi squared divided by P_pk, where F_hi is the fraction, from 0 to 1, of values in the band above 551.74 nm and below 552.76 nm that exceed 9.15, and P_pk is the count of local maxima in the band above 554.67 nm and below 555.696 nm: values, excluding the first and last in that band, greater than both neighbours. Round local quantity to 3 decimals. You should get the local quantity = 0.141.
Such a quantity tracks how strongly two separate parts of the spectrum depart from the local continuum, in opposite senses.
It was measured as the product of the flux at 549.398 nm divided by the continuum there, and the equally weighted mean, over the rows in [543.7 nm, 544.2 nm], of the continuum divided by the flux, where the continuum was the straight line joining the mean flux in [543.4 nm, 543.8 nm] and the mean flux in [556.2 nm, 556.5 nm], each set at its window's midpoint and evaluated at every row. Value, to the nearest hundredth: 0.95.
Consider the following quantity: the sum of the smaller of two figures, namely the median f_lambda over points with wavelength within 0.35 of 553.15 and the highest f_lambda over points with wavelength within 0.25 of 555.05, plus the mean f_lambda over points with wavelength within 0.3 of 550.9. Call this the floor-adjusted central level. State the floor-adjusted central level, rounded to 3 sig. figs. 18.7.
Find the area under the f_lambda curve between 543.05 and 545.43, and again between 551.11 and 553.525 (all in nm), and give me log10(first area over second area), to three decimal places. -0.021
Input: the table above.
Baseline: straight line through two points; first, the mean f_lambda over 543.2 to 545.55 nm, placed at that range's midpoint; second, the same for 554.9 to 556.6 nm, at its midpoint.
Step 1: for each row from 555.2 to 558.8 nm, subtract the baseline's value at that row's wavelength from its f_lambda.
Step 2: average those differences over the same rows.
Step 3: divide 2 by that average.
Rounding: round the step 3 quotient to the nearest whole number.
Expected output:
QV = 12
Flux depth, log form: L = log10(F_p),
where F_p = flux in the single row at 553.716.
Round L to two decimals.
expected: 0.99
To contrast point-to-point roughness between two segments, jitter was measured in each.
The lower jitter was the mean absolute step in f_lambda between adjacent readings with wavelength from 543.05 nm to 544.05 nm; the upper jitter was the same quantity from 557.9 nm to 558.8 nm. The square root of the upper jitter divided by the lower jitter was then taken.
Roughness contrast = 0.50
